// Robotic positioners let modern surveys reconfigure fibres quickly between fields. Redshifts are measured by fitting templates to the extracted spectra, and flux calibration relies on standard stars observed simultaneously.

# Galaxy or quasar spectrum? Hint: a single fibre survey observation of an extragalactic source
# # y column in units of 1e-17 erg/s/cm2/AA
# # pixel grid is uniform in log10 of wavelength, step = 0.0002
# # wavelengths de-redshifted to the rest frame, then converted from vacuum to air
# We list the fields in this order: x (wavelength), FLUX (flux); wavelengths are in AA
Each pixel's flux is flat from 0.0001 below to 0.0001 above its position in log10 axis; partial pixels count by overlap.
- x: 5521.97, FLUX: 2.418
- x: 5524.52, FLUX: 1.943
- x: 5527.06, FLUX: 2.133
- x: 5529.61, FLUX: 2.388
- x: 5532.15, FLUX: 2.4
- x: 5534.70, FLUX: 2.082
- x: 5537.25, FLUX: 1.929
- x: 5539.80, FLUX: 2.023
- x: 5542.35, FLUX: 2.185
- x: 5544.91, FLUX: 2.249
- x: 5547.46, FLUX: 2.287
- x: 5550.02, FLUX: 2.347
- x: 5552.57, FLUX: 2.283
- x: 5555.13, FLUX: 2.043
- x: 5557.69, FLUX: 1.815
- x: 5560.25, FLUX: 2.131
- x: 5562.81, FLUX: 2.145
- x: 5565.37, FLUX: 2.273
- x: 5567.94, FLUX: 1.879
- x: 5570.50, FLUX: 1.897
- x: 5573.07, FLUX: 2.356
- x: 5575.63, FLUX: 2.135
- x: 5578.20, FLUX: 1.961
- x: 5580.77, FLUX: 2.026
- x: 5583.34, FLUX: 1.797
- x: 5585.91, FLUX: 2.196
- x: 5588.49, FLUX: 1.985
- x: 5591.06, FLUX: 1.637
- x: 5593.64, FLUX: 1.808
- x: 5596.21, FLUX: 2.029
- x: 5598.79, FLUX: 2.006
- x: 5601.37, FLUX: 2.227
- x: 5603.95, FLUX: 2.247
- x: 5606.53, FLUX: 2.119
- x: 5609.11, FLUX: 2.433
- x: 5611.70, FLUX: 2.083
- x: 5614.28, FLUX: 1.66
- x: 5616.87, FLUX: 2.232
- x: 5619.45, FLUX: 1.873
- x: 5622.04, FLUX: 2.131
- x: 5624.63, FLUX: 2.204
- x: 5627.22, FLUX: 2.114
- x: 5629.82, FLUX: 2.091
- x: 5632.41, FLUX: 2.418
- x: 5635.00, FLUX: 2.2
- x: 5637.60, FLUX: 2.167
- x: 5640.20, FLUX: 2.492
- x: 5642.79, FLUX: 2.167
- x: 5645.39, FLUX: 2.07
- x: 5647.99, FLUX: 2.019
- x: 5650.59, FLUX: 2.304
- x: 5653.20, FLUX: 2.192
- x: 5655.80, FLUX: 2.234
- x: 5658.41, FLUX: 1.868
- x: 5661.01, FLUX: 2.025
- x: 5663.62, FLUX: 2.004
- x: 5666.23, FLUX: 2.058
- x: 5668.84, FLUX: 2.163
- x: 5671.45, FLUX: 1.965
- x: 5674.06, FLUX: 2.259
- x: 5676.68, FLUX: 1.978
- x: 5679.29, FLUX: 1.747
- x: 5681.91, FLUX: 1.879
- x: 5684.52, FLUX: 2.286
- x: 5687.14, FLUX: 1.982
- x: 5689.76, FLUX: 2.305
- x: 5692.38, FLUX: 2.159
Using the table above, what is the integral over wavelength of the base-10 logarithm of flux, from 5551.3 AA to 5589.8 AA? 12.0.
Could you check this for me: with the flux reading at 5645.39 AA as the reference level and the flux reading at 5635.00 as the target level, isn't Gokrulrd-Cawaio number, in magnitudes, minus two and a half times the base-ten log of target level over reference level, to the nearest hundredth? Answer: -0.07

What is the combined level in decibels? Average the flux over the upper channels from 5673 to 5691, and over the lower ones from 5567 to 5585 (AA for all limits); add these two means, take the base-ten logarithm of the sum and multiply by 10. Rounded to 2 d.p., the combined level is 6.10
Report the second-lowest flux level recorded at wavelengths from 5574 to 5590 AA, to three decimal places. 1.961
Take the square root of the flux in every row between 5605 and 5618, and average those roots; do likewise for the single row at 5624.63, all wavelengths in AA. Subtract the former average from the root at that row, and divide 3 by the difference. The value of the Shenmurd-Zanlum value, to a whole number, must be 83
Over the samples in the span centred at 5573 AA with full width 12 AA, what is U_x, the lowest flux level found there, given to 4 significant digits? 1.879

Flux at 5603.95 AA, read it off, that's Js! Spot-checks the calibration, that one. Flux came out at 2.247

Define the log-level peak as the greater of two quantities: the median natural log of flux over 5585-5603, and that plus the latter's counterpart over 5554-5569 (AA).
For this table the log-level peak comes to 1.43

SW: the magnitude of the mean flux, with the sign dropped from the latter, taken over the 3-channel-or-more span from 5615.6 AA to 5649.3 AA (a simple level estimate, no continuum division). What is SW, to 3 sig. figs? 2.17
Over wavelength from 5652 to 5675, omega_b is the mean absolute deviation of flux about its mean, 0.11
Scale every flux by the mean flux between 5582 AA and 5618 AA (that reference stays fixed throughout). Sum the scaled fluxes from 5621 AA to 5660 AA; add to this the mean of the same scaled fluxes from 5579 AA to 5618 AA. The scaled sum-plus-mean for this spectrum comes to 17.1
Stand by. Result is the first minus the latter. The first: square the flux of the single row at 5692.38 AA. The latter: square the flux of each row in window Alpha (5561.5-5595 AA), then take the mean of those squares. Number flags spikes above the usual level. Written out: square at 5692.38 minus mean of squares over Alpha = 0.6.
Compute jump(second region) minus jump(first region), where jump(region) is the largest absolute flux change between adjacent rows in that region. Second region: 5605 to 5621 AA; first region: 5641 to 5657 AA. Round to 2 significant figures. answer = 0.29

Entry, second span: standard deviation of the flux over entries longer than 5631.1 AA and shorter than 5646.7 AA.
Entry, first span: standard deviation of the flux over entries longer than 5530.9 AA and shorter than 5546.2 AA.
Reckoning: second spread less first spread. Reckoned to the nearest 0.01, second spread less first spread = 0.00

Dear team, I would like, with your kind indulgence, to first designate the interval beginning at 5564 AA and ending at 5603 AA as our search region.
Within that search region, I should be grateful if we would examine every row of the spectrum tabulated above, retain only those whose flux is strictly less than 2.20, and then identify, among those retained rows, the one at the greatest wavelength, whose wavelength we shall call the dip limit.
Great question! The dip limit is 5598.79 AA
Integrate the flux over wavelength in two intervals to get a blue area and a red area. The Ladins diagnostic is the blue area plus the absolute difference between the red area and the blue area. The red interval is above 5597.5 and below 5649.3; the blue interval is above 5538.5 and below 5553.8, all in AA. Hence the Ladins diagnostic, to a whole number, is 111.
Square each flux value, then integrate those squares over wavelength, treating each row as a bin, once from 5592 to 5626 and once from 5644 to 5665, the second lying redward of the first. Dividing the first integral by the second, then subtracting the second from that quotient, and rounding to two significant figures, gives -90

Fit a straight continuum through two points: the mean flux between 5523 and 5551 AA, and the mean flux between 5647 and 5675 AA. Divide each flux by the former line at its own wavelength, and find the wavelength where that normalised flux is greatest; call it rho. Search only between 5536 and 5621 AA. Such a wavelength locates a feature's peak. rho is 5609.11 AA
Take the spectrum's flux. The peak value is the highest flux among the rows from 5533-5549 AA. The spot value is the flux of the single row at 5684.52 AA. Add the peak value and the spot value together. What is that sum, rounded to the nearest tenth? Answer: 4.6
